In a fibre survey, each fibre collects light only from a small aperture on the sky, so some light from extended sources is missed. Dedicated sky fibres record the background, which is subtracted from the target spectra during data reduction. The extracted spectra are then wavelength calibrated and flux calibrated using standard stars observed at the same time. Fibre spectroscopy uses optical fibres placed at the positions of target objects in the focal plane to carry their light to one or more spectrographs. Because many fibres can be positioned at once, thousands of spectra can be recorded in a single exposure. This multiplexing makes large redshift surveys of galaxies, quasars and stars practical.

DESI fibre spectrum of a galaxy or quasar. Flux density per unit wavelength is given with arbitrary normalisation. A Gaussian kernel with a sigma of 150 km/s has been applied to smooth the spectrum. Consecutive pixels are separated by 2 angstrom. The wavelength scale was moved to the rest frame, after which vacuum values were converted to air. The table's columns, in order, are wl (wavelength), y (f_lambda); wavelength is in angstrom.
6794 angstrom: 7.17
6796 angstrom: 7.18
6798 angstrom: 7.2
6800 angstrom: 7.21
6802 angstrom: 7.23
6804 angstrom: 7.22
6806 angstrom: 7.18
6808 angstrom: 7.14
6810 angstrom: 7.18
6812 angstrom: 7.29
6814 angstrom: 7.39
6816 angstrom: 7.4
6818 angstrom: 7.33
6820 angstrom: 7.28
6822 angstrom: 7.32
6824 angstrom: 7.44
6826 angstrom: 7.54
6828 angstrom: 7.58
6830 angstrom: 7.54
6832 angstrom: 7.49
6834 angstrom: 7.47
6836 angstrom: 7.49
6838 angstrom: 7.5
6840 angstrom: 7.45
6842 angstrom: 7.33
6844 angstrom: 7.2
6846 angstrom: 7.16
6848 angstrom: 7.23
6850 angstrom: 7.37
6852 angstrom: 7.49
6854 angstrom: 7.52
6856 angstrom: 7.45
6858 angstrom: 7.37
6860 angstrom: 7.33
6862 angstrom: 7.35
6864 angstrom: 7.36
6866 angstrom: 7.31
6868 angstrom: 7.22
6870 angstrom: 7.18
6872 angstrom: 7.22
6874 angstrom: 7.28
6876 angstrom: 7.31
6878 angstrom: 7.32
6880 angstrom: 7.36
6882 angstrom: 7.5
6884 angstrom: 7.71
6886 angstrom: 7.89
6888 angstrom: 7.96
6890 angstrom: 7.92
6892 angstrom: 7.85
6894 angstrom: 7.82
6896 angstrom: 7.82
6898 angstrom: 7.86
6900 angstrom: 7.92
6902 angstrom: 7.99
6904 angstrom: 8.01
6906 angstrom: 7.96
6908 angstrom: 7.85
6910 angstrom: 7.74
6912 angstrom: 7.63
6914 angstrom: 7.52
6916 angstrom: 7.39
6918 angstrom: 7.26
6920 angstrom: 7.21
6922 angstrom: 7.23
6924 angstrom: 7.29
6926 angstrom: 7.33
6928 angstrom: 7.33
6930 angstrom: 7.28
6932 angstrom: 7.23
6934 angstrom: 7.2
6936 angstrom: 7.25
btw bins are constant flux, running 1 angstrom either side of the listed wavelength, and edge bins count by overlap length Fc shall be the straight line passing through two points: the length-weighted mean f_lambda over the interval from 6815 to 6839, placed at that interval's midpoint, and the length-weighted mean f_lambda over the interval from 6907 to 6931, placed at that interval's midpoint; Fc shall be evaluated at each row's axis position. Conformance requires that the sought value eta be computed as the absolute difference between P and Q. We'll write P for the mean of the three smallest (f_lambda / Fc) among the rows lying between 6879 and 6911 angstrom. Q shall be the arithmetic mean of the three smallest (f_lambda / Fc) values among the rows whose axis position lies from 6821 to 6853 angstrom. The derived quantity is 0.045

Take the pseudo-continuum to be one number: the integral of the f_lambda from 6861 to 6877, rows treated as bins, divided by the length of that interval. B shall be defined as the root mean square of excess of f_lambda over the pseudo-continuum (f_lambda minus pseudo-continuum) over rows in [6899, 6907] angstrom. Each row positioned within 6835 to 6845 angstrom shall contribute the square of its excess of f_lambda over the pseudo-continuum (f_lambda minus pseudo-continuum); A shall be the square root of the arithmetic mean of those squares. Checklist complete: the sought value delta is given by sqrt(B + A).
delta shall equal 0.92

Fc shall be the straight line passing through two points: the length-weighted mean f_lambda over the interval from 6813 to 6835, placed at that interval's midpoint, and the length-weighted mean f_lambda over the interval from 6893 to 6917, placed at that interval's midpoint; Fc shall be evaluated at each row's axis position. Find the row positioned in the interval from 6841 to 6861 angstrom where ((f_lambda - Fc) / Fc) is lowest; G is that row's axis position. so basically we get 6846 angstrom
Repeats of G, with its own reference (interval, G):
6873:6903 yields 6874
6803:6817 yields 6808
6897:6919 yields 6918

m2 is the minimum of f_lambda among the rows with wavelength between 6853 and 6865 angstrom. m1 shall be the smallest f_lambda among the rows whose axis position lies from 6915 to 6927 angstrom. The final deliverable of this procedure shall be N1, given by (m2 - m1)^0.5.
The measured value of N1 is 0.35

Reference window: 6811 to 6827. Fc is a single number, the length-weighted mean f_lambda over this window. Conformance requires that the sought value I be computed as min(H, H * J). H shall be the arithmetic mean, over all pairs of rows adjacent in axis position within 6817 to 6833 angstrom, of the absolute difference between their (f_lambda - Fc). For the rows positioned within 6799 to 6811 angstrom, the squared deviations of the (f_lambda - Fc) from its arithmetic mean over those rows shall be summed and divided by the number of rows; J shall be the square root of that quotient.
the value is 0.0019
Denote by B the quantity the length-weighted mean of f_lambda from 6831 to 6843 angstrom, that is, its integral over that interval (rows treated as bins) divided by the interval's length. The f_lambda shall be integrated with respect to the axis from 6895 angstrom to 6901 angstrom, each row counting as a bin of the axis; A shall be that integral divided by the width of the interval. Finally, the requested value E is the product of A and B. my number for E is 59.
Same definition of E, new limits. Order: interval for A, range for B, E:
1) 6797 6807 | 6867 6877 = 52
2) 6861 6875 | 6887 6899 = 57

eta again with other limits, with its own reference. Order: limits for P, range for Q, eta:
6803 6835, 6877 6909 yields 0.033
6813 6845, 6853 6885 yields 0.006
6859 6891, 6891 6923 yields 0.005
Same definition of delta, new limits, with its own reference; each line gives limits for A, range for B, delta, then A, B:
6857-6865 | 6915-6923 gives 0.38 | 0.08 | 0.07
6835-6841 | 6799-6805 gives 0.51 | 0.20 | 0.06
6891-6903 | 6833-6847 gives 0.87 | 0.60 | 0.16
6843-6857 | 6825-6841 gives 0.62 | 0.15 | 0.23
